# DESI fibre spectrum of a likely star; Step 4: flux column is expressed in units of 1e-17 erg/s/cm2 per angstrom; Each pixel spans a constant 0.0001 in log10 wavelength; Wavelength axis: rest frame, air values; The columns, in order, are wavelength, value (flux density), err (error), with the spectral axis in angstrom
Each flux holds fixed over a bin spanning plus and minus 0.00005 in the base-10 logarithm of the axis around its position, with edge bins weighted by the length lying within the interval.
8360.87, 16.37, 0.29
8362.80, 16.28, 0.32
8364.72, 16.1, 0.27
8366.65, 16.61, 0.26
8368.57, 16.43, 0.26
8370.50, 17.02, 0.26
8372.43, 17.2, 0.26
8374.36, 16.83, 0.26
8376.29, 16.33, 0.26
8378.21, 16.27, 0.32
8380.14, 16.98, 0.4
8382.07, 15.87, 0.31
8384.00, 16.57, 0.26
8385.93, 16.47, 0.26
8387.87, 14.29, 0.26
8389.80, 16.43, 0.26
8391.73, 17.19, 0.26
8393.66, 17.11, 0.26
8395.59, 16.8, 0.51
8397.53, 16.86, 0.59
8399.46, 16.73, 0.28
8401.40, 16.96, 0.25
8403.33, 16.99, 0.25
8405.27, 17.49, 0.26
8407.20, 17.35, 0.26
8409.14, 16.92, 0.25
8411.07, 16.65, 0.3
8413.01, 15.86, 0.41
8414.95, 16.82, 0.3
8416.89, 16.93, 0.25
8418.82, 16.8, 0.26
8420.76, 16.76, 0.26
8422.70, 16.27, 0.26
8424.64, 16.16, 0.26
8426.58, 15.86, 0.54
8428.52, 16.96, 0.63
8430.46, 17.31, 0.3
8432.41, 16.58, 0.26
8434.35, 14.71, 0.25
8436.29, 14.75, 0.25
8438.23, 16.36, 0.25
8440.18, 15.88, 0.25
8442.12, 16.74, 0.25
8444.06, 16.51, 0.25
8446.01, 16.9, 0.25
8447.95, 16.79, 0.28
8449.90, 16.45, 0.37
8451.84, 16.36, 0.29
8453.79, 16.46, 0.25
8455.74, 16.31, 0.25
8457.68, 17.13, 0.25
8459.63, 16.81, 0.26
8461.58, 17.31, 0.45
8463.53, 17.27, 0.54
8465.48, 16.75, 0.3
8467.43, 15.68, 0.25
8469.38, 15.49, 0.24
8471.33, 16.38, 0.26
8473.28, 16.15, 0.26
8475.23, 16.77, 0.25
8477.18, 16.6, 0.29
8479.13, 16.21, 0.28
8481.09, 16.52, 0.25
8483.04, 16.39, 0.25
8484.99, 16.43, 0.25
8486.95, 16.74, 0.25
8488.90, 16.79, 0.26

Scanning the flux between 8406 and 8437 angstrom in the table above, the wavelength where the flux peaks 8407.20 angstrom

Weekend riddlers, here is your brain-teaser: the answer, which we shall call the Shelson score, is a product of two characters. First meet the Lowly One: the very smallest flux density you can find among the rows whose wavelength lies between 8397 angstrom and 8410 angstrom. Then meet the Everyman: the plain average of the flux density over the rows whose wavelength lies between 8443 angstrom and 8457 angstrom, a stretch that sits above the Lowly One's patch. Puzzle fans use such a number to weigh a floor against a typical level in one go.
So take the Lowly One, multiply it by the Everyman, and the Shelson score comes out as 277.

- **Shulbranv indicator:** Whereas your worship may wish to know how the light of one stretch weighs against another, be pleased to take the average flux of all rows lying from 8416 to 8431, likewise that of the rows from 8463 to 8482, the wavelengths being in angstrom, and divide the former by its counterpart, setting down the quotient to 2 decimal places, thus 1.02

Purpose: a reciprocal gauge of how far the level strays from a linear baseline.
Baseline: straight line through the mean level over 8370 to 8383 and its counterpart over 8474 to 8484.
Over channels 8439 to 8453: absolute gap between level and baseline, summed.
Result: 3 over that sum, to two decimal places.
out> 1.70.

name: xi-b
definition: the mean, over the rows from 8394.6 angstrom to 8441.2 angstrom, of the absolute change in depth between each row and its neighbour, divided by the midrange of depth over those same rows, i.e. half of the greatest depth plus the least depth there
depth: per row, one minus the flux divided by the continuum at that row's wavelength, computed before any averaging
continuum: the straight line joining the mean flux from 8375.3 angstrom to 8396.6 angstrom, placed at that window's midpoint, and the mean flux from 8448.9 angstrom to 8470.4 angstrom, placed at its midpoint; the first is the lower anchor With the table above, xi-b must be 1.3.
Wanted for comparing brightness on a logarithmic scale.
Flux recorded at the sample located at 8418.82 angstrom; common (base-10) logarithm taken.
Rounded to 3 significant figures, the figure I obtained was 1.23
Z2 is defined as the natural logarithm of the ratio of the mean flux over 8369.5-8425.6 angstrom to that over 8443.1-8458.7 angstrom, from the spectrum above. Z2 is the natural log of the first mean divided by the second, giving 0.002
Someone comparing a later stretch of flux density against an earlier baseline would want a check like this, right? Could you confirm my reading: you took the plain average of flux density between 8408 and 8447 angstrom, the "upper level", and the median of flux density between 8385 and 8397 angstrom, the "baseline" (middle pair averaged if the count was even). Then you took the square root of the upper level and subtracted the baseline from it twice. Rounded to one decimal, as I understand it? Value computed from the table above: -29.2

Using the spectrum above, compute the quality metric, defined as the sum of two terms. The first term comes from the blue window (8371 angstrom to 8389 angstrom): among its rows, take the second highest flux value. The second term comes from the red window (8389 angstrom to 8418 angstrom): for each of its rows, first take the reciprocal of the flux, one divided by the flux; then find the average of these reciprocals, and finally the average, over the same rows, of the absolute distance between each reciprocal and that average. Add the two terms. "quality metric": 17.0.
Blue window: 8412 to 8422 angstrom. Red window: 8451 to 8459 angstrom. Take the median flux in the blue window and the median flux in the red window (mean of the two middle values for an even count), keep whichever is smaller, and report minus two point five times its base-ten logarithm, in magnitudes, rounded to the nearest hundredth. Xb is -3.04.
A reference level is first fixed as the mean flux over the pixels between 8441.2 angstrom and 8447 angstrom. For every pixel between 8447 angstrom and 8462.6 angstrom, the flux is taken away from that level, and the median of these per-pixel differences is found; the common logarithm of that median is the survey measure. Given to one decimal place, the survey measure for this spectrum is -1.0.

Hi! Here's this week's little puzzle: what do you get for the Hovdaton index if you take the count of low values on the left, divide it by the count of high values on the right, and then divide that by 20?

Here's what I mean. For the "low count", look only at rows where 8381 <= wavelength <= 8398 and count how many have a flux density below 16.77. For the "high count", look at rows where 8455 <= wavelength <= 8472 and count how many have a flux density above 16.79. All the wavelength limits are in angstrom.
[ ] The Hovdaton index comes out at 0.06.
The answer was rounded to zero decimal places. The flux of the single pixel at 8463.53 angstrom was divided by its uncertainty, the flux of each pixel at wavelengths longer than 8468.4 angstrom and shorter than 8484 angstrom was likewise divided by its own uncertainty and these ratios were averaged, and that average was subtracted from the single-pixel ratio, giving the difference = -31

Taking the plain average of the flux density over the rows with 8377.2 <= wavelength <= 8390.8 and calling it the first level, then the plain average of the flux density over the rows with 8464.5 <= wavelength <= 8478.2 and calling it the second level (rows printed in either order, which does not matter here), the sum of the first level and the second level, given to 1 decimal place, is 32.4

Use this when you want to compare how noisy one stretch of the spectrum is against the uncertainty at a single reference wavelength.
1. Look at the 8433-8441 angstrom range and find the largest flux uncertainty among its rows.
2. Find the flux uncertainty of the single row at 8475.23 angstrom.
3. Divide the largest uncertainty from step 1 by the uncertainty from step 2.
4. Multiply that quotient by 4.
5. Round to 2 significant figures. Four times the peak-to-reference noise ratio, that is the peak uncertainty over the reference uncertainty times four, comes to 4.0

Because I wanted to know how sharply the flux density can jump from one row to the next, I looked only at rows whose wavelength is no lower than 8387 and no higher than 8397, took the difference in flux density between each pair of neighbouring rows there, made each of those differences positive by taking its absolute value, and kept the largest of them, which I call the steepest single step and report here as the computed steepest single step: 2.1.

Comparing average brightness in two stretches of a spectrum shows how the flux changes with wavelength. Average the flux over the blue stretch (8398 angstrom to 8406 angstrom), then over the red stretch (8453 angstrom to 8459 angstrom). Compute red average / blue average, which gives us 0.98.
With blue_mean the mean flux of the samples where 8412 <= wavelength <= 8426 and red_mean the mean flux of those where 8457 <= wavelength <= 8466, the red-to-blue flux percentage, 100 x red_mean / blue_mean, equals 103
